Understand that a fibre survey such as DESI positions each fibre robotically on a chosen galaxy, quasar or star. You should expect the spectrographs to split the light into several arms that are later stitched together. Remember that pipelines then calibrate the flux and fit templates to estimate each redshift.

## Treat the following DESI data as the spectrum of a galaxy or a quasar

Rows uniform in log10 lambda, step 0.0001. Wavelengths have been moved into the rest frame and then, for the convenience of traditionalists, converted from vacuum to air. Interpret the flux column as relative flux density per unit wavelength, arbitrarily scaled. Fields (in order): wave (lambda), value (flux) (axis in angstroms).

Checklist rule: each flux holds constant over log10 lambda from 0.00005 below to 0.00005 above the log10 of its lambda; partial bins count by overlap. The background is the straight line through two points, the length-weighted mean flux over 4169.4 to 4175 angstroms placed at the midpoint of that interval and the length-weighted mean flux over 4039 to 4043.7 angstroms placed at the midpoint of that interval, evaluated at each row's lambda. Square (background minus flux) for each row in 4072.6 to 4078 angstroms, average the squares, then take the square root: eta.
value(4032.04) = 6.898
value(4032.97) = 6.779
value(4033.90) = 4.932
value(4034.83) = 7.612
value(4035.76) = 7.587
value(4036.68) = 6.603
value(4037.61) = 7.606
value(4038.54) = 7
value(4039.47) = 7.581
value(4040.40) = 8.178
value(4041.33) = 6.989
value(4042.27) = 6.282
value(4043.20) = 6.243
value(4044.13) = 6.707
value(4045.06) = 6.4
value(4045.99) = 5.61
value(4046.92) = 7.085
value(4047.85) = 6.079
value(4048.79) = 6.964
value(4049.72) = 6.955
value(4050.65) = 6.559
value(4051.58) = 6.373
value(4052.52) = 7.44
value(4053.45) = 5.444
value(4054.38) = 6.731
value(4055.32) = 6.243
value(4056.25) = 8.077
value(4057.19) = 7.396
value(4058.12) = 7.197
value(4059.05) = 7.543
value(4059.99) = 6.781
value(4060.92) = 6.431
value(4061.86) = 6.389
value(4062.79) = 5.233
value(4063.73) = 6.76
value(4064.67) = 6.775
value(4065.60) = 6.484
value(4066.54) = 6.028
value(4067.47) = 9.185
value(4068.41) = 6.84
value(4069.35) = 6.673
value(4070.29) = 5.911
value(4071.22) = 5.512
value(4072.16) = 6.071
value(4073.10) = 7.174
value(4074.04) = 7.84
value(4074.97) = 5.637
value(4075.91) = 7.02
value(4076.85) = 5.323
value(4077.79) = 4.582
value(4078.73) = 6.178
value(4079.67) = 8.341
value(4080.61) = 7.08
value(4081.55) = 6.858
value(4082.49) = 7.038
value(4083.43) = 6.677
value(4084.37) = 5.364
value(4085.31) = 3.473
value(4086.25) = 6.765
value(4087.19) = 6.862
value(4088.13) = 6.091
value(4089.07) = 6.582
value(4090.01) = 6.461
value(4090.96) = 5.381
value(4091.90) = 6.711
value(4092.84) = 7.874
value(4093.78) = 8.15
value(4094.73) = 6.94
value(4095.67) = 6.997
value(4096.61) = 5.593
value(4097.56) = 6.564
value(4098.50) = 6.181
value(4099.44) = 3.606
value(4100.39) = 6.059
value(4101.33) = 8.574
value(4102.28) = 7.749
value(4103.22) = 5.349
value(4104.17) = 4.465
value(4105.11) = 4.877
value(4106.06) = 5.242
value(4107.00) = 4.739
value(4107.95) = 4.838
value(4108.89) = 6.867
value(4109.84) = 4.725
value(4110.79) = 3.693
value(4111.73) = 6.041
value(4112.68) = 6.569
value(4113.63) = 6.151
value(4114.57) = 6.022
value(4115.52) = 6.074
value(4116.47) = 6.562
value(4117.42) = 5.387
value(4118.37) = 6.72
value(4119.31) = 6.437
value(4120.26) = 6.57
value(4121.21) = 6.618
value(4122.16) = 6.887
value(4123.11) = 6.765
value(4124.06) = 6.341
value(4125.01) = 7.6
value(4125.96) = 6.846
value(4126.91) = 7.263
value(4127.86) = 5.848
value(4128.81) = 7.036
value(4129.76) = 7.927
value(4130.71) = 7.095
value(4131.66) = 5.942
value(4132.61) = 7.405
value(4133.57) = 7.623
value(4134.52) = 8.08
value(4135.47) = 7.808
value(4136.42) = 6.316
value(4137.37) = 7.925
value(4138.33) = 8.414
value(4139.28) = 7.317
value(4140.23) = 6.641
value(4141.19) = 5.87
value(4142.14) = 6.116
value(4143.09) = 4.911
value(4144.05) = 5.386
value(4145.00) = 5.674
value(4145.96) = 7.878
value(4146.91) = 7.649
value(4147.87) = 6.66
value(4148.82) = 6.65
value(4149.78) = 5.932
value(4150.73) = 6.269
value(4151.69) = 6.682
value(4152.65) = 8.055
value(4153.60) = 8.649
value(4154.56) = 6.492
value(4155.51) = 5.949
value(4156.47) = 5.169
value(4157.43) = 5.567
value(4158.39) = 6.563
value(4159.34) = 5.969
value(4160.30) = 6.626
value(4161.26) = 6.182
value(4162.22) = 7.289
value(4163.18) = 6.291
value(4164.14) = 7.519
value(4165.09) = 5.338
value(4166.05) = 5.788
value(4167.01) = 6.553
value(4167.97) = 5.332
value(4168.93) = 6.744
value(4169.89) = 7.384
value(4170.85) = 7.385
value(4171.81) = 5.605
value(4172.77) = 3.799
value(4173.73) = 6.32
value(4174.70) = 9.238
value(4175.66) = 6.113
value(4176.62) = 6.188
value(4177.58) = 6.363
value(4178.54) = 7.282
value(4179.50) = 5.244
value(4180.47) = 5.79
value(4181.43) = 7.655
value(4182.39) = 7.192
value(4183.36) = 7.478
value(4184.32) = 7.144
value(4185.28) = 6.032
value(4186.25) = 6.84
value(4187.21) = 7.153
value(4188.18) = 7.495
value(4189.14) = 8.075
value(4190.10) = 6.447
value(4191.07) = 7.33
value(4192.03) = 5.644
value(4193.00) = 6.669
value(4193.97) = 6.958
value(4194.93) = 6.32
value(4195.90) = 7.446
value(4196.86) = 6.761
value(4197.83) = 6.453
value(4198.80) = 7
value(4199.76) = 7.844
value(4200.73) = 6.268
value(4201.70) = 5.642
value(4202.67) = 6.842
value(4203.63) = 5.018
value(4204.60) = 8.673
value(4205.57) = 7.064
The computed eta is 1.3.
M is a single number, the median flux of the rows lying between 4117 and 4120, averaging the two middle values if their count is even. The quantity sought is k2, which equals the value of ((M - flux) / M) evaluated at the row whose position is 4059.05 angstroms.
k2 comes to -0.17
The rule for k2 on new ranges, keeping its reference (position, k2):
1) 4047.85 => 0.06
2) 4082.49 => -0.09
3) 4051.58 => 0.01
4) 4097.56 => -0.02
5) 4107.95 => 0.25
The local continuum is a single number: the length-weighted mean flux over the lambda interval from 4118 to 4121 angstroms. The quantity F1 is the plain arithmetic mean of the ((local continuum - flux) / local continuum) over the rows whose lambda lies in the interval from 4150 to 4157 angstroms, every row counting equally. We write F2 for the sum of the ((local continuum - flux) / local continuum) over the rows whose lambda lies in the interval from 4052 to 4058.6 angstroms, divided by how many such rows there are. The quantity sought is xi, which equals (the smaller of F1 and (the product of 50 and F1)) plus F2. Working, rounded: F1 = -0.03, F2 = -0.052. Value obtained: -1.3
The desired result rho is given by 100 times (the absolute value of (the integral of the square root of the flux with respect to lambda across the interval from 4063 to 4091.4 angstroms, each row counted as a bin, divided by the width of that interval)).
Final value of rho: 252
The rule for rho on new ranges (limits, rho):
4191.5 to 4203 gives 258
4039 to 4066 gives 259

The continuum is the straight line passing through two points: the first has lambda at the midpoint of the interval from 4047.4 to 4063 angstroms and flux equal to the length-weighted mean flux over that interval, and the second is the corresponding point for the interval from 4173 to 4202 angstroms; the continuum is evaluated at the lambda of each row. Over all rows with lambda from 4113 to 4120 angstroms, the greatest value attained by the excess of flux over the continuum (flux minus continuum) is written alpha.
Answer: 0.0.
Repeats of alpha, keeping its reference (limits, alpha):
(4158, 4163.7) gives 0.5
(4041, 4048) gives 0.4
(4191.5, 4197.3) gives 0.6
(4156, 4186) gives 2.5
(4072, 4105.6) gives 1.8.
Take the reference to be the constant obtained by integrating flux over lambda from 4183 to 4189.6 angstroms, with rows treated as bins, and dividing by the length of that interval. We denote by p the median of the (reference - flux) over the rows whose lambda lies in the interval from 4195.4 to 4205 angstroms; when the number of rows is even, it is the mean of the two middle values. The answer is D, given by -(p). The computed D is -0.4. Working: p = 0.4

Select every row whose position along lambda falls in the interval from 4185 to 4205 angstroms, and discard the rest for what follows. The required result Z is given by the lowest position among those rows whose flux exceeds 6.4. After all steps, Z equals 4186.25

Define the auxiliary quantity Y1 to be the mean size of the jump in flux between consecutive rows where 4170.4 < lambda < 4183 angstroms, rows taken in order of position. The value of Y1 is 1.5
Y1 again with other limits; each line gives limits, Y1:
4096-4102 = 1.8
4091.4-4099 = 0.8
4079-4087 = 1.2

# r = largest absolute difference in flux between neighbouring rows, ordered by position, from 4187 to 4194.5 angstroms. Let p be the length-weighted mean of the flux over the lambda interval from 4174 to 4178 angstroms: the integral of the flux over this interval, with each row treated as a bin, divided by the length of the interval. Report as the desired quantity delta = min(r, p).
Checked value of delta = 1.7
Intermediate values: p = 6.9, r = 1.7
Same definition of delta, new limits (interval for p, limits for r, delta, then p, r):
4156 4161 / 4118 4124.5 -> 0.4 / 6.0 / 0.4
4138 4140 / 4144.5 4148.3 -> 2.2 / 7.7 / 2.2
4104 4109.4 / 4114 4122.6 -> 1.3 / 5.2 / 1.3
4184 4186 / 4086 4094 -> 1.3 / 6.6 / 1.3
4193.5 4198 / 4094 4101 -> 2.6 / 6.8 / 2.6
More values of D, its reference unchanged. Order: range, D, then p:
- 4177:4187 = -0.2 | 0.2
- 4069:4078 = -1.2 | 1.2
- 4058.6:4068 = -0.5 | 0.5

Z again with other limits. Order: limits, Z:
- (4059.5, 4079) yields 4059.99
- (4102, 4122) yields 4102.28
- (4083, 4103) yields 4083.43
